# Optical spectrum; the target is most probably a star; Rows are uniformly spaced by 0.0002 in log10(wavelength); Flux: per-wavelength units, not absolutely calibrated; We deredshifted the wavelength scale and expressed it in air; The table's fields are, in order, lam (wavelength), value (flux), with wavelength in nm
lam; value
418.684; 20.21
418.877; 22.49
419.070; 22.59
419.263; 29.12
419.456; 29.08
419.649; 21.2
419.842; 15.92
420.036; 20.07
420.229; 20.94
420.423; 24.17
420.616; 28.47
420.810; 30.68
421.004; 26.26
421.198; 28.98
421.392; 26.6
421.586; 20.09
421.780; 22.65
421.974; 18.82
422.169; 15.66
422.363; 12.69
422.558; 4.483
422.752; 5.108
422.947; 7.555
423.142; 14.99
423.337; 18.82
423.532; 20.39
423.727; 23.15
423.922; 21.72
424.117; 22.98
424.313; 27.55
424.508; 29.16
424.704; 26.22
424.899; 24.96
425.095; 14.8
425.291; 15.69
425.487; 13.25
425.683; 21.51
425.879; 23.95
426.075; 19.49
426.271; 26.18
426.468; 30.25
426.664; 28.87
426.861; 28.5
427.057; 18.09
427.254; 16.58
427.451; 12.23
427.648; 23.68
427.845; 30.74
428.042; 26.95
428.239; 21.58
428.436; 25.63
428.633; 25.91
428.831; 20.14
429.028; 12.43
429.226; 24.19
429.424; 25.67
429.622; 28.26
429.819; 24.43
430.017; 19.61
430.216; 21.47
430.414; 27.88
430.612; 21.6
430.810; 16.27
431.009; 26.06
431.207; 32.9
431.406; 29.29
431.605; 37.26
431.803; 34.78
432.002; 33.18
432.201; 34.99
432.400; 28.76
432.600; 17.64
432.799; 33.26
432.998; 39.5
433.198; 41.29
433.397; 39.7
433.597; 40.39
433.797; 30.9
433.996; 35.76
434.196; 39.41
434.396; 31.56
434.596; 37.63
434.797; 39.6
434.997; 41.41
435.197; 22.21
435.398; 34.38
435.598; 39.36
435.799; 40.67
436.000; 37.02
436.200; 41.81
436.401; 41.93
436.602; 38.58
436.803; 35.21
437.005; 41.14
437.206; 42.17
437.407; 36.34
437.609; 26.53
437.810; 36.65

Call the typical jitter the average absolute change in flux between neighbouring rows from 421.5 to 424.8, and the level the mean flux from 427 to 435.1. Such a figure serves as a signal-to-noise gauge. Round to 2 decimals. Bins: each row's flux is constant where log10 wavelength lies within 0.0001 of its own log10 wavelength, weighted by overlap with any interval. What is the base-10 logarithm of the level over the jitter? 0.95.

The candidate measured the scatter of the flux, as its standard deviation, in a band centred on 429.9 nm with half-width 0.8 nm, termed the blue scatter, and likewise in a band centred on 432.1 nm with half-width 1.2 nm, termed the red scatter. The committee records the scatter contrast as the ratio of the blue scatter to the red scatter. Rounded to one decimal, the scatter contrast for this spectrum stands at 0.5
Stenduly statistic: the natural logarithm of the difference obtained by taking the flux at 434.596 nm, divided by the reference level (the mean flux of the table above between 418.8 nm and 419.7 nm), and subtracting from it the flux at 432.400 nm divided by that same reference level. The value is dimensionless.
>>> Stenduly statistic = -1.0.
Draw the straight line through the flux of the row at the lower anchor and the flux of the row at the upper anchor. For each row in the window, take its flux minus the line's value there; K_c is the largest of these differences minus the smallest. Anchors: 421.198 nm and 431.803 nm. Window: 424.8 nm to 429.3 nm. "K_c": 19.2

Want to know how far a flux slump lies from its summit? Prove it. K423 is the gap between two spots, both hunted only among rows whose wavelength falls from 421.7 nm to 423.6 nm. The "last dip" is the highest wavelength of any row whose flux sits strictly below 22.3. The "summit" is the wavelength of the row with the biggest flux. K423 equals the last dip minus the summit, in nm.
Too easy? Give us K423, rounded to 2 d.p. 1.75 nm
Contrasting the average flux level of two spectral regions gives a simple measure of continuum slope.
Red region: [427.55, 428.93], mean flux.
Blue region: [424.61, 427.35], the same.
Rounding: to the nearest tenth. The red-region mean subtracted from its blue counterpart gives -2.9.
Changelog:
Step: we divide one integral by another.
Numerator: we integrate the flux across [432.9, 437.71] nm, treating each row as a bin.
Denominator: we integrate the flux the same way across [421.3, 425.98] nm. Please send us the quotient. 2.0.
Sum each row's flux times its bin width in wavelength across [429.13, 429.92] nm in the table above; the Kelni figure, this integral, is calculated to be 20.3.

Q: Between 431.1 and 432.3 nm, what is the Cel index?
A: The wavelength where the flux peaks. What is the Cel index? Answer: 431.605 nm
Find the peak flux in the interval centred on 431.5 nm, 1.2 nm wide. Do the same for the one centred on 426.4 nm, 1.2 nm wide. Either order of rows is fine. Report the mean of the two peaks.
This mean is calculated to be 34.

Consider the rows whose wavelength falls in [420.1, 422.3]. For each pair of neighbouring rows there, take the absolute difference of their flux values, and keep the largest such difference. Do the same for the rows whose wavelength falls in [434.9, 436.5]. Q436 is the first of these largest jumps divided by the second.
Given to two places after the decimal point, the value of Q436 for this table 0.34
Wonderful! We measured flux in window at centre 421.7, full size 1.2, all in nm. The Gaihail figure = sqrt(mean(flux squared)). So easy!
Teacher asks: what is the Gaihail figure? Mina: 23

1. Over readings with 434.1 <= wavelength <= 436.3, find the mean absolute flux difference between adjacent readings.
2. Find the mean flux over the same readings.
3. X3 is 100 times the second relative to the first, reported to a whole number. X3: 577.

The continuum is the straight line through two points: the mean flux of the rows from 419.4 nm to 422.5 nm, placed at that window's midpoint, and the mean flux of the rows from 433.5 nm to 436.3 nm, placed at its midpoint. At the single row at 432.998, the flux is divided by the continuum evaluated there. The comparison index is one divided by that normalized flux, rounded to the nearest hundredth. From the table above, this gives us 0.88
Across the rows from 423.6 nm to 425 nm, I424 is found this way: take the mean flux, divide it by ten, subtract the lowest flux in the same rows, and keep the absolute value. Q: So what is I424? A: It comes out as 19.2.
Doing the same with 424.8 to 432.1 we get 9.8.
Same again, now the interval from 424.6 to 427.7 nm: 10.1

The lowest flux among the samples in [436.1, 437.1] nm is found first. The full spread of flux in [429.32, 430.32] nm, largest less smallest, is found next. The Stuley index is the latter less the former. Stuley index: -27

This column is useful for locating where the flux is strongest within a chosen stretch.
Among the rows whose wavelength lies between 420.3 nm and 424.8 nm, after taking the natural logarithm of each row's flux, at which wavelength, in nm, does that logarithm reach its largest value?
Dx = 420.810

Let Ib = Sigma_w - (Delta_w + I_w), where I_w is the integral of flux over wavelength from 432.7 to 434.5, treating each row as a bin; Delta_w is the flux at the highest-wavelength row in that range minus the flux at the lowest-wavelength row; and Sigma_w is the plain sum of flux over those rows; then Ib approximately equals 267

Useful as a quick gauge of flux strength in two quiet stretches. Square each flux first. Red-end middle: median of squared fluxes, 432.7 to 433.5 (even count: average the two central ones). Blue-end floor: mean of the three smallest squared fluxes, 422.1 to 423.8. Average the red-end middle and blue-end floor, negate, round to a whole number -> -801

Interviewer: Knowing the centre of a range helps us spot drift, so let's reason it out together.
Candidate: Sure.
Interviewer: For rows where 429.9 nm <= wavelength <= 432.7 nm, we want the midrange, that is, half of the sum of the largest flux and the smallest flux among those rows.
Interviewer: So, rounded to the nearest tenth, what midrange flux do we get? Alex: 26.8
